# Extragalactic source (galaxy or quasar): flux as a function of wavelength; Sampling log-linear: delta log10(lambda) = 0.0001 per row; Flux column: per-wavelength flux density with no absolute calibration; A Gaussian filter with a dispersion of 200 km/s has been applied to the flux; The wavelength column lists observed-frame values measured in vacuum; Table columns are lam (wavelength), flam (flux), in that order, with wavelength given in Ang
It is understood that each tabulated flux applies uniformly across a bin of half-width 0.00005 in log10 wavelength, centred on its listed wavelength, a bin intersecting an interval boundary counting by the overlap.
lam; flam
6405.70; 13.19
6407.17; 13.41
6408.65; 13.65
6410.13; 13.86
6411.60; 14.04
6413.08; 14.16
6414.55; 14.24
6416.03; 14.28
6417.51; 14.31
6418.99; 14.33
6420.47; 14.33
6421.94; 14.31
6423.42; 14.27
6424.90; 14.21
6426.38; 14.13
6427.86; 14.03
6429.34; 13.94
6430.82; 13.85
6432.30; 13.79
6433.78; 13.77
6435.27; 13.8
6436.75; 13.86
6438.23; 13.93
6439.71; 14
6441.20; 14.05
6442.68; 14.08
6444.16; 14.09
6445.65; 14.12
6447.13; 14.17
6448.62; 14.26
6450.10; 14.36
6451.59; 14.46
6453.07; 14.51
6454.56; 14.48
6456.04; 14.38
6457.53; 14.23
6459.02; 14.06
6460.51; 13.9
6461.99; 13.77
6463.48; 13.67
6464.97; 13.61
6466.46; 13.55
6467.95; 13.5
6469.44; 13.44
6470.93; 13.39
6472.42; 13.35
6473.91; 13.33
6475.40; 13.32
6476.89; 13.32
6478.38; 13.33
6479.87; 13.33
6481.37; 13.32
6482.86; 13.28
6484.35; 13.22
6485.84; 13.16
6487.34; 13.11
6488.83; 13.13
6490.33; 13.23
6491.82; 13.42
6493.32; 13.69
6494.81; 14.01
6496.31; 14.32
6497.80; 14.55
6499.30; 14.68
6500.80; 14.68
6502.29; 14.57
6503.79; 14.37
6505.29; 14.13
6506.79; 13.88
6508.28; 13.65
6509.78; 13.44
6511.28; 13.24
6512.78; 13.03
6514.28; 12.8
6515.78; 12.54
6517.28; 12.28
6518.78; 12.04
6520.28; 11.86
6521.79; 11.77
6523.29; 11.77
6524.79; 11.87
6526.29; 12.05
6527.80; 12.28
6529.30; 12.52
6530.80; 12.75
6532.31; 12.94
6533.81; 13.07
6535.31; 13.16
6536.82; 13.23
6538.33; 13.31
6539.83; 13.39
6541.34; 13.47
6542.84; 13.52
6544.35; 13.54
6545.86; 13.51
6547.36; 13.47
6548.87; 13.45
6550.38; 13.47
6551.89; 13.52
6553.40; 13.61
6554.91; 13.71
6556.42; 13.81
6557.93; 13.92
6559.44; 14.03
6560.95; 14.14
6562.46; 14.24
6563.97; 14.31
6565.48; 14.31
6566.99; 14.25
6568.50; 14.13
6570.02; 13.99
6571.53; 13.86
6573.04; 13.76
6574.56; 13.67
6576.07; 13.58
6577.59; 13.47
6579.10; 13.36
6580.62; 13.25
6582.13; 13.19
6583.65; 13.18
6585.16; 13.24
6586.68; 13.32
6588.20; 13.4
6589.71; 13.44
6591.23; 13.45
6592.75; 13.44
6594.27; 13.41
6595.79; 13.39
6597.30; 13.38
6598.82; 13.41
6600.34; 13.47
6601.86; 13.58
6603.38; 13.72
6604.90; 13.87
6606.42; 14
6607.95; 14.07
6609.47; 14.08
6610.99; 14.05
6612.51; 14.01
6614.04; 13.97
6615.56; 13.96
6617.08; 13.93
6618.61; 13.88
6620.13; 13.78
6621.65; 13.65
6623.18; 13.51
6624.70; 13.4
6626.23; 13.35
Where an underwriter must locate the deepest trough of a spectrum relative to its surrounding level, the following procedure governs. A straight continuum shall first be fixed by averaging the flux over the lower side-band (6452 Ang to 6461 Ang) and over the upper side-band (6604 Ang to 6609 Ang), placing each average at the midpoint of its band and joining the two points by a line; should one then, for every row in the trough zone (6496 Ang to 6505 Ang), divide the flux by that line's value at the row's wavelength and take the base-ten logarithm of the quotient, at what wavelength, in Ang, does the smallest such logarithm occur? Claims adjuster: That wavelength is 6496.31 Ang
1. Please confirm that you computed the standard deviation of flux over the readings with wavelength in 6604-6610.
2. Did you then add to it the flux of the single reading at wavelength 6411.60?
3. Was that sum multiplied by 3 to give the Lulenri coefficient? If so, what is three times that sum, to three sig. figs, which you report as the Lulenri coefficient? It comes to 42.4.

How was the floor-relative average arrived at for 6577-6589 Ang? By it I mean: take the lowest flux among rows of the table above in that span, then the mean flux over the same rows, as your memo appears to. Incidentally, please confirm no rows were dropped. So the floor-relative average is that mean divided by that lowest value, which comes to 1.01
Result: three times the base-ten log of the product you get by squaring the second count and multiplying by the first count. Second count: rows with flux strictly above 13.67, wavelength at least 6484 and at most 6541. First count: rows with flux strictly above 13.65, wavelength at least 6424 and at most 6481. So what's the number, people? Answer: 10.3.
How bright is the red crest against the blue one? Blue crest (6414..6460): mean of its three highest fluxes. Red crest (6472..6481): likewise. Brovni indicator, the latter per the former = 0.92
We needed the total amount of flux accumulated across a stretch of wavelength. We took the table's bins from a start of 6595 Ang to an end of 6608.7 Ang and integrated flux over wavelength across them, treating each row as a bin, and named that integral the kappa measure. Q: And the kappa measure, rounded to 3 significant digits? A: 187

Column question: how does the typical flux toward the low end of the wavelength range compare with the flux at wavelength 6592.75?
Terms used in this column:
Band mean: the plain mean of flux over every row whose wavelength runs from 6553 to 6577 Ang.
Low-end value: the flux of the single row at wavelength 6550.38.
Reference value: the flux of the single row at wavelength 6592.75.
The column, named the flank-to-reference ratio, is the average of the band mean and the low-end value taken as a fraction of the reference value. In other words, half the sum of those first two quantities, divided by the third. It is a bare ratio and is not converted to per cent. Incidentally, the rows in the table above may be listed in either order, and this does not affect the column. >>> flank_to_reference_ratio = 1.02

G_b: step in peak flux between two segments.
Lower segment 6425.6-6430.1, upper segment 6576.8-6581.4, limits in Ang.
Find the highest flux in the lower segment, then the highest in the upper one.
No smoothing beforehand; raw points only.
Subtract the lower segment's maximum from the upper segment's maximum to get -0.66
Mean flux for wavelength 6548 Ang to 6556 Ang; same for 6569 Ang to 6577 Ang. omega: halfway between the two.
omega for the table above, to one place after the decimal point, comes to 13.7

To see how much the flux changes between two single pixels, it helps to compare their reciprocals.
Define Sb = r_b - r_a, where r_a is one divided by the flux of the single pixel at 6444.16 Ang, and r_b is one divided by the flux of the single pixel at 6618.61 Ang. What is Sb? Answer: 0.0011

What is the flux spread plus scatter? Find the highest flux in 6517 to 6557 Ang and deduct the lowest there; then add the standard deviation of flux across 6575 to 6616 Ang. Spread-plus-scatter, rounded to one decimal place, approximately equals 2.3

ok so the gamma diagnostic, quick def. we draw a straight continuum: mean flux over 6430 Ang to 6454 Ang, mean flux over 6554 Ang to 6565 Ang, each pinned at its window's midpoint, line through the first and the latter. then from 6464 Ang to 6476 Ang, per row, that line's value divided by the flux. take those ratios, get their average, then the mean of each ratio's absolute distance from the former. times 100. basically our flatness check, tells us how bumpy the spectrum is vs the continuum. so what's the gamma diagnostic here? 1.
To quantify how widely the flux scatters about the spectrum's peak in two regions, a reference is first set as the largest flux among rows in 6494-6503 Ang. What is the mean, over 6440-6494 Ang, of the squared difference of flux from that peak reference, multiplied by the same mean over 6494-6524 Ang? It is 3.1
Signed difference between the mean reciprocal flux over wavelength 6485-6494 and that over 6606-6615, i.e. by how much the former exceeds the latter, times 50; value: 0.20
